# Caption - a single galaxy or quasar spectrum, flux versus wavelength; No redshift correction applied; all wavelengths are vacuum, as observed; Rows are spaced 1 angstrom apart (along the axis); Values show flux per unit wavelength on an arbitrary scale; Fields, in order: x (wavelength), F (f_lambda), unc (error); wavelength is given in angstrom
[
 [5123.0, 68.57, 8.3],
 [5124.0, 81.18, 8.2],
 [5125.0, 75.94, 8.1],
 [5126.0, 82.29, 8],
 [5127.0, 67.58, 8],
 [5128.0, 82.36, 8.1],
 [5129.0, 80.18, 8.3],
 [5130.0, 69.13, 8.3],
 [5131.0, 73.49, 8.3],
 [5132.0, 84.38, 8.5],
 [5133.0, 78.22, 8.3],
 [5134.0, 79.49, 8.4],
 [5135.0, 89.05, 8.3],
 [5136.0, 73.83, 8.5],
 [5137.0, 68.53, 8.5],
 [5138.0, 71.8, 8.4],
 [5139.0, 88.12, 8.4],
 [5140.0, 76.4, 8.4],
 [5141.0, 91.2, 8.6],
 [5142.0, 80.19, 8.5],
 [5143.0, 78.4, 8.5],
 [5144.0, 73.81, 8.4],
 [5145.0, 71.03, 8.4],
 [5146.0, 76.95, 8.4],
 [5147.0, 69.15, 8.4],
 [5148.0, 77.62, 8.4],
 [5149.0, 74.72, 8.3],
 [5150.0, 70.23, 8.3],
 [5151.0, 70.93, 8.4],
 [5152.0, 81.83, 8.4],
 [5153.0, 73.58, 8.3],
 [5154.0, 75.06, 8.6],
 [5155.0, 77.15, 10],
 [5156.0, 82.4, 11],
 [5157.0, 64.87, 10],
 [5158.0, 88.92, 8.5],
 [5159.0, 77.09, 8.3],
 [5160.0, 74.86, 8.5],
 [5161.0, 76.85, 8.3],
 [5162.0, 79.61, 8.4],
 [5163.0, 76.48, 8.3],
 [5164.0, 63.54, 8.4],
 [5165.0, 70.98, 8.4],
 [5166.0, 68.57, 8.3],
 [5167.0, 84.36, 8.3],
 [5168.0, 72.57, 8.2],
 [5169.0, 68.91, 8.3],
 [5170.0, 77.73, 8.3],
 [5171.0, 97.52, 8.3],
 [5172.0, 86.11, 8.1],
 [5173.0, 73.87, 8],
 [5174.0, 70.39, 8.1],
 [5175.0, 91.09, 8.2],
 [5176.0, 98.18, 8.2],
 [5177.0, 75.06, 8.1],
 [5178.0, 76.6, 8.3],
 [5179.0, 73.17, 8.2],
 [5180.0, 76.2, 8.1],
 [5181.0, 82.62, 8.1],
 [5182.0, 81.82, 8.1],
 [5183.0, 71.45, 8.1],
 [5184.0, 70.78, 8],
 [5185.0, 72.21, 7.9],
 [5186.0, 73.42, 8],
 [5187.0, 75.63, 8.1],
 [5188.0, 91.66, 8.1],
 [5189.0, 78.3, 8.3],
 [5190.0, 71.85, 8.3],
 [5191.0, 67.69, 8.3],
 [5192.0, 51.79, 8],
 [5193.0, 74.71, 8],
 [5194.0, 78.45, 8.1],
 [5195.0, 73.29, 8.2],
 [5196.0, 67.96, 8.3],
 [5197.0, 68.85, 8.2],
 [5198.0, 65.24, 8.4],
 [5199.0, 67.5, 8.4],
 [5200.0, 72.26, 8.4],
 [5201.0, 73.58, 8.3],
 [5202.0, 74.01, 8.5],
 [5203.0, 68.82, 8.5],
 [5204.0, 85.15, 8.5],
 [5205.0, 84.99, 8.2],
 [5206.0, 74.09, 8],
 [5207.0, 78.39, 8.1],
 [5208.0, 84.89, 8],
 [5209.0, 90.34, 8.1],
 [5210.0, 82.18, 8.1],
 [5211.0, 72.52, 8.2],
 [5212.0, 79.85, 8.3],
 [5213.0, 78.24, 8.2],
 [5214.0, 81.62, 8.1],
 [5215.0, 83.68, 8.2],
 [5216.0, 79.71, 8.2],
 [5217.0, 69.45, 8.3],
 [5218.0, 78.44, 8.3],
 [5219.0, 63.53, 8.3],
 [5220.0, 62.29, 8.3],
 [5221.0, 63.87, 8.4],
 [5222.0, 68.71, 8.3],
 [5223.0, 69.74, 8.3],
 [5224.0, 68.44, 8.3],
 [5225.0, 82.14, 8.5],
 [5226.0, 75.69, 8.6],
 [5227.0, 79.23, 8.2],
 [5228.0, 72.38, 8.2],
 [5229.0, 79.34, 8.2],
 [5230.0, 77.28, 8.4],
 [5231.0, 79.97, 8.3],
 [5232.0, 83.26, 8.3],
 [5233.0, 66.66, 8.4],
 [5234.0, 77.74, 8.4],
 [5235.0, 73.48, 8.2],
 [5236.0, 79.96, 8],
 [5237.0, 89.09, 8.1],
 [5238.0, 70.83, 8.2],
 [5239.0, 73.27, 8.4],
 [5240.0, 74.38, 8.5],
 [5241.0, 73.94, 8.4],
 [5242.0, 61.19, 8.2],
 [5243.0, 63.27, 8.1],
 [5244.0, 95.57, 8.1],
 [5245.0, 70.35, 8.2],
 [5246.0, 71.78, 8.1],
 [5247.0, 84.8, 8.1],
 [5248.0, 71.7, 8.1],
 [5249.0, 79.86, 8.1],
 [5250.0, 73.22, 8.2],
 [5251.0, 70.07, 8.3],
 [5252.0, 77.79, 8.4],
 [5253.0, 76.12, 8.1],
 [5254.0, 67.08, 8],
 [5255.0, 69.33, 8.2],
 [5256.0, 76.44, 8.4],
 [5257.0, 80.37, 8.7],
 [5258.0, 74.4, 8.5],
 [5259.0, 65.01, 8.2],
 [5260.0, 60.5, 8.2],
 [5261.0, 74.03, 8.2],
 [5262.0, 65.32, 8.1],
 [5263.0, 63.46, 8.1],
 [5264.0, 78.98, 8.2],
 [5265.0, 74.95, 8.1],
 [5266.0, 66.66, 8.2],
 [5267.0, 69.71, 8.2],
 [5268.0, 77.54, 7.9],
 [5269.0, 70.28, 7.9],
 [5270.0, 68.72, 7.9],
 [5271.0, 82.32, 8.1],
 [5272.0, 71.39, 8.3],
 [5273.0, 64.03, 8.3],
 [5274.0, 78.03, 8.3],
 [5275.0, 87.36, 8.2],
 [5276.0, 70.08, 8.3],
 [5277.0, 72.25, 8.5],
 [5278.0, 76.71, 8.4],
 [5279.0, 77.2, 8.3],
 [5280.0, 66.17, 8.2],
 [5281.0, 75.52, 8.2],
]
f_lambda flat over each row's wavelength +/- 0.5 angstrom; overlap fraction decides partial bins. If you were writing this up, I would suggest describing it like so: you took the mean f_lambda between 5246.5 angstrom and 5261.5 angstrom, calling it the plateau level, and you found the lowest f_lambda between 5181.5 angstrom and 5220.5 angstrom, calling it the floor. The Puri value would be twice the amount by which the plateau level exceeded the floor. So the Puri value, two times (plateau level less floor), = 43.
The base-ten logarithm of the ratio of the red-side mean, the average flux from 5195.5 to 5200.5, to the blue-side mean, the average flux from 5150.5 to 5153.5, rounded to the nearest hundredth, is -0.04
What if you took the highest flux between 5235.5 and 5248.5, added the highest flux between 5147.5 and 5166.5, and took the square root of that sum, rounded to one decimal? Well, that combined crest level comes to 13.6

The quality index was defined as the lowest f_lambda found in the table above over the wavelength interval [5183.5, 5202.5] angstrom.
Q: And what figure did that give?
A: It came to 51.79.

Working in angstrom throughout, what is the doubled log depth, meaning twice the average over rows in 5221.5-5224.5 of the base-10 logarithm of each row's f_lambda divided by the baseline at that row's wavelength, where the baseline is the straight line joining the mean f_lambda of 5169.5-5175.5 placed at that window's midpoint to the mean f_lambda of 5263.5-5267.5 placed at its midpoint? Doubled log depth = -0.10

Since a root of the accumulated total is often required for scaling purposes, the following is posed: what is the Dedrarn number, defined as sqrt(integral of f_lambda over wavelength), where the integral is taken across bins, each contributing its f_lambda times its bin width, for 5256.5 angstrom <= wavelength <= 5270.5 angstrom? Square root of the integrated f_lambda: 31.5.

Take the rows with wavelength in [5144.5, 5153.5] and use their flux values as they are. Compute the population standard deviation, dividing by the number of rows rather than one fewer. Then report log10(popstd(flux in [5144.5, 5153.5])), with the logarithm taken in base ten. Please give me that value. 0.60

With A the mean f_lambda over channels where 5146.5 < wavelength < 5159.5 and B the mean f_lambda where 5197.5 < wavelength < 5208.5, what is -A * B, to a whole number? -5701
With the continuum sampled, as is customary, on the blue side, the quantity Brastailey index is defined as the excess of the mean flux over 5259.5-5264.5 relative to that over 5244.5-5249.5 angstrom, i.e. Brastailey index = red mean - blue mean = -7.2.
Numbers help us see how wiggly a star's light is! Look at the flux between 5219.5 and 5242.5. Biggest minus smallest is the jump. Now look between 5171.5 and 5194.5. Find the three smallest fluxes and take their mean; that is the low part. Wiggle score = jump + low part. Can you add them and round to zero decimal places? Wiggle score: 91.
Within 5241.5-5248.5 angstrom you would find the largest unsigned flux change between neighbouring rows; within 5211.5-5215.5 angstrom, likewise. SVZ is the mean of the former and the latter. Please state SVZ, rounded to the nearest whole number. 18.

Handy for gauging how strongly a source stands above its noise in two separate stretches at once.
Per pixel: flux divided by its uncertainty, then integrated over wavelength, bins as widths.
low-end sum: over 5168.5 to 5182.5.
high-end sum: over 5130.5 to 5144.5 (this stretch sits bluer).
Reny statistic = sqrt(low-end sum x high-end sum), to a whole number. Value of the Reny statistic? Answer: 135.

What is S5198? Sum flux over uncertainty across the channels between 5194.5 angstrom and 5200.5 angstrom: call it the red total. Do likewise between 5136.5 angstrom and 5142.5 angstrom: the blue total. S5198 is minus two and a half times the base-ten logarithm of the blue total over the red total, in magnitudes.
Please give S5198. -0.13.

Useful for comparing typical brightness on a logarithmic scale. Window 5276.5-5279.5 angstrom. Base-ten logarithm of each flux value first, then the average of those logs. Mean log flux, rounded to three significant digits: 1.88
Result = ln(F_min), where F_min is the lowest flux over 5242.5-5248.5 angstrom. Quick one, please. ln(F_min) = 4.15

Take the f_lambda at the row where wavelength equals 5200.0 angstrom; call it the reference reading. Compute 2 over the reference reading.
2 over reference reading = 0.0277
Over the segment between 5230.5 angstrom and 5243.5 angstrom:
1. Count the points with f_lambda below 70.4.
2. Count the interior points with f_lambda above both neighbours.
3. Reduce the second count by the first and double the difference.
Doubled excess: 2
